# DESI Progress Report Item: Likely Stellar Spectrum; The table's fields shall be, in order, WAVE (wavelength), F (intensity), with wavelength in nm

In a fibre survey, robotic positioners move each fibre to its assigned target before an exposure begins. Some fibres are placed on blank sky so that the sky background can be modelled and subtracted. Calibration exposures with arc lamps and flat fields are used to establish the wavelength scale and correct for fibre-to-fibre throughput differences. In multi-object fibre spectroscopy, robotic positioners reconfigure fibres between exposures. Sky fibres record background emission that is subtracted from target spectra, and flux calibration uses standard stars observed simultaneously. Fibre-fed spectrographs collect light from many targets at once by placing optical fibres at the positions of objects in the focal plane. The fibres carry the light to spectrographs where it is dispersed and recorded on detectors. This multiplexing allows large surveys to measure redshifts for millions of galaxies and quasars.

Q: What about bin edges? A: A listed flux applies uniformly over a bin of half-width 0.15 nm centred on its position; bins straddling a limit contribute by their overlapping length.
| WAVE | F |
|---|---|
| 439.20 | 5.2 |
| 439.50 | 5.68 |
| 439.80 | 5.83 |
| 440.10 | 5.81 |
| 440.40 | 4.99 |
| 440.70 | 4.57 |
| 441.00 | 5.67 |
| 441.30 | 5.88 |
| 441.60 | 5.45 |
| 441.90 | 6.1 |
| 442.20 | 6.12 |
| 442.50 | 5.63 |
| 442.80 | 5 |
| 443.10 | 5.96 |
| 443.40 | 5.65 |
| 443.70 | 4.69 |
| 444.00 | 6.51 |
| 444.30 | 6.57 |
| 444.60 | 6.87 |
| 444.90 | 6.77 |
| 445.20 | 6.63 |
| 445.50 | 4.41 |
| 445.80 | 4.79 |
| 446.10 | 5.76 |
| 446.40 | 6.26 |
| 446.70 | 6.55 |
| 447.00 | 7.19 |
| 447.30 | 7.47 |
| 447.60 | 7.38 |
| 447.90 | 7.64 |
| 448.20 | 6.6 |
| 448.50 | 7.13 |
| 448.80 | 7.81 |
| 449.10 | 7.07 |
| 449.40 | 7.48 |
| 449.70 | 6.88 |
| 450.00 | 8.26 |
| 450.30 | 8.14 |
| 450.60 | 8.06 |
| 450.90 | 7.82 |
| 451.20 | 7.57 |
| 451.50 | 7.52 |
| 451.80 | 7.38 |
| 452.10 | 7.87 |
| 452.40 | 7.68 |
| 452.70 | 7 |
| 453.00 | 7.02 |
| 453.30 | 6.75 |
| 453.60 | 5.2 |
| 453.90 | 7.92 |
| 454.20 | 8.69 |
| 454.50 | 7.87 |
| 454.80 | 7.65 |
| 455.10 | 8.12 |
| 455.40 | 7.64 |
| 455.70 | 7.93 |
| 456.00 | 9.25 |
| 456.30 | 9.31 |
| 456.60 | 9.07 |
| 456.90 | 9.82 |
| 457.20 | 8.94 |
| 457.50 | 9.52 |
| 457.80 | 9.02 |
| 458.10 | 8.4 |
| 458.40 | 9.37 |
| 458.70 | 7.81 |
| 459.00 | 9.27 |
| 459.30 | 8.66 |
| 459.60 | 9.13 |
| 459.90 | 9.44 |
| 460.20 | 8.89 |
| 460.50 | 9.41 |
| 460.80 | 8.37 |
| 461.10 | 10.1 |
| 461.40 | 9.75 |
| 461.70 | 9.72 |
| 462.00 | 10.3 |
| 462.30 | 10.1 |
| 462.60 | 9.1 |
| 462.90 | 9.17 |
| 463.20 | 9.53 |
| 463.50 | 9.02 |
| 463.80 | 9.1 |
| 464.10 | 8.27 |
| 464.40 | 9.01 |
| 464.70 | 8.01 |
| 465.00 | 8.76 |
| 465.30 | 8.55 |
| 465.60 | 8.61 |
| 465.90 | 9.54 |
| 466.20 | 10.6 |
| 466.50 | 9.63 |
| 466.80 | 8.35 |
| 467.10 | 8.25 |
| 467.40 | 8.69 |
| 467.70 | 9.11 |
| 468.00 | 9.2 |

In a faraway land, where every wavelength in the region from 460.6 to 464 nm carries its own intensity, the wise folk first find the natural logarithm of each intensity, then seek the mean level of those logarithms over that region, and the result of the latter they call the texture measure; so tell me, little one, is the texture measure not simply 2.25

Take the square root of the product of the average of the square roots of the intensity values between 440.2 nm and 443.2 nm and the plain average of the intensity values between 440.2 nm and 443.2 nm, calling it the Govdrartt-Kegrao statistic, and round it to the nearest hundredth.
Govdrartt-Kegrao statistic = 3.61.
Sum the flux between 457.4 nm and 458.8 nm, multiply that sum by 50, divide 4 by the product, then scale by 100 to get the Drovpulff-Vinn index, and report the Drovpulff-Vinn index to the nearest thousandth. 0.181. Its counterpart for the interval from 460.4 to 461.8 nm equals 0.169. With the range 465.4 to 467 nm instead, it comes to 0.171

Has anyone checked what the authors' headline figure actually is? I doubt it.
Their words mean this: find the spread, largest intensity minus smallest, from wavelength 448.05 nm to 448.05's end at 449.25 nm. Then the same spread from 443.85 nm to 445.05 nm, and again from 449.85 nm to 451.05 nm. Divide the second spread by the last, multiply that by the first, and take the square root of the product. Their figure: 0.99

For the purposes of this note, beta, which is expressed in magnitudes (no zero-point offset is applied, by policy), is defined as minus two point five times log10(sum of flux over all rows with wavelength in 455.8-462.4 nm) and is -5.77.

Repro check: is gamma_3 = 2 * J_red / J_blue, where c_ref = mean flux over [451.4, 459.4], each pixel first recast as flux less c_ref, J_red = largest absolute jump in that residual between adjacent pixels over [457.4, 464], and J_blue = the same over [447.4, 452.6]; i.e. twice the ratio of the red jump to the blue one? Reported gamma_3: 2.51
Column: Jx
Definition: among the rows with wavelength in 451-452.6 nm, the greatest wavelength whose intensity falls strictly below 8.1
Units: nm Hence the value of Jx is 452.40 nm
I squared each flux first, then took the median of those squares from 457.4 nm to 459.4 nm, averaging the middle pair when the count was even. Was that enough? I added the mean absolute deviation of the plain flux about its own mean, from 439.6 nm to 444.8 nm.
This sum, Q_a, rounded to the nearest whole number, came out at 82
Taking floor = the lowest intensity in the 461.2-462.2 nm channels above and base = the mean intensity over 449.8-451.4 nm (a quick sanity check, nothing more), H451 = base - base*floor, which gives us -69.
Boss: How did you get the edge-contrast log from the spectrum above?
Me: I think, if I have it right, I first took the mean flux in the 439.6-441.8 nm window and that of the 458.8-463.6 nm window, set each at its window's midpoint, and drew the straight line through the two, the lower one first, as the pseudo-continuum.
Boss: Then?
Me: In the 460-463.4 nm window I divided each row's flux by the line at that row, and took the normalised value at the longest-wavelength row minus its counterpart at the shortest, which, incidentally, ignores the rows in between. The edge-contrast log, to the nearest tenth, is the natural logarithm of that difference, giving -4.7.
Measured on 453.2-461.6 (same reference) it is -1.7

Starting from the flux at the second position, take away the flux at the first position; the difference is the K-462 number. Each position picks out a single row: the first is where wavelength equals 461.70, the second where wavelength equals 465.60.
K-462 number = -1.1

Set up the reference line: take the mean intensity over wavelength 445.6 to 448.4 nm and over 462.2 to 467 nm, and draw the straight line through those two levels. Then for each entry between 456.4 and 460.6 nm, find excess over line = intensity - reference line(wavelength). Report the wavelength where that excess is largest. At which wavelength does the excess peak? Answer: 456.90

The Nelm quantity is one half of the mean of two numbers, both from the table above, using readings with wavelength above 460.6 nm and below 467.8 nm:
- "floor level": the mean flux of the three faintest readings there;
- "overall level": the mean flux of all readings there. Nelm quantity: 4.33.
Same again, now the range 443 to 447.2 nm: 2.67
